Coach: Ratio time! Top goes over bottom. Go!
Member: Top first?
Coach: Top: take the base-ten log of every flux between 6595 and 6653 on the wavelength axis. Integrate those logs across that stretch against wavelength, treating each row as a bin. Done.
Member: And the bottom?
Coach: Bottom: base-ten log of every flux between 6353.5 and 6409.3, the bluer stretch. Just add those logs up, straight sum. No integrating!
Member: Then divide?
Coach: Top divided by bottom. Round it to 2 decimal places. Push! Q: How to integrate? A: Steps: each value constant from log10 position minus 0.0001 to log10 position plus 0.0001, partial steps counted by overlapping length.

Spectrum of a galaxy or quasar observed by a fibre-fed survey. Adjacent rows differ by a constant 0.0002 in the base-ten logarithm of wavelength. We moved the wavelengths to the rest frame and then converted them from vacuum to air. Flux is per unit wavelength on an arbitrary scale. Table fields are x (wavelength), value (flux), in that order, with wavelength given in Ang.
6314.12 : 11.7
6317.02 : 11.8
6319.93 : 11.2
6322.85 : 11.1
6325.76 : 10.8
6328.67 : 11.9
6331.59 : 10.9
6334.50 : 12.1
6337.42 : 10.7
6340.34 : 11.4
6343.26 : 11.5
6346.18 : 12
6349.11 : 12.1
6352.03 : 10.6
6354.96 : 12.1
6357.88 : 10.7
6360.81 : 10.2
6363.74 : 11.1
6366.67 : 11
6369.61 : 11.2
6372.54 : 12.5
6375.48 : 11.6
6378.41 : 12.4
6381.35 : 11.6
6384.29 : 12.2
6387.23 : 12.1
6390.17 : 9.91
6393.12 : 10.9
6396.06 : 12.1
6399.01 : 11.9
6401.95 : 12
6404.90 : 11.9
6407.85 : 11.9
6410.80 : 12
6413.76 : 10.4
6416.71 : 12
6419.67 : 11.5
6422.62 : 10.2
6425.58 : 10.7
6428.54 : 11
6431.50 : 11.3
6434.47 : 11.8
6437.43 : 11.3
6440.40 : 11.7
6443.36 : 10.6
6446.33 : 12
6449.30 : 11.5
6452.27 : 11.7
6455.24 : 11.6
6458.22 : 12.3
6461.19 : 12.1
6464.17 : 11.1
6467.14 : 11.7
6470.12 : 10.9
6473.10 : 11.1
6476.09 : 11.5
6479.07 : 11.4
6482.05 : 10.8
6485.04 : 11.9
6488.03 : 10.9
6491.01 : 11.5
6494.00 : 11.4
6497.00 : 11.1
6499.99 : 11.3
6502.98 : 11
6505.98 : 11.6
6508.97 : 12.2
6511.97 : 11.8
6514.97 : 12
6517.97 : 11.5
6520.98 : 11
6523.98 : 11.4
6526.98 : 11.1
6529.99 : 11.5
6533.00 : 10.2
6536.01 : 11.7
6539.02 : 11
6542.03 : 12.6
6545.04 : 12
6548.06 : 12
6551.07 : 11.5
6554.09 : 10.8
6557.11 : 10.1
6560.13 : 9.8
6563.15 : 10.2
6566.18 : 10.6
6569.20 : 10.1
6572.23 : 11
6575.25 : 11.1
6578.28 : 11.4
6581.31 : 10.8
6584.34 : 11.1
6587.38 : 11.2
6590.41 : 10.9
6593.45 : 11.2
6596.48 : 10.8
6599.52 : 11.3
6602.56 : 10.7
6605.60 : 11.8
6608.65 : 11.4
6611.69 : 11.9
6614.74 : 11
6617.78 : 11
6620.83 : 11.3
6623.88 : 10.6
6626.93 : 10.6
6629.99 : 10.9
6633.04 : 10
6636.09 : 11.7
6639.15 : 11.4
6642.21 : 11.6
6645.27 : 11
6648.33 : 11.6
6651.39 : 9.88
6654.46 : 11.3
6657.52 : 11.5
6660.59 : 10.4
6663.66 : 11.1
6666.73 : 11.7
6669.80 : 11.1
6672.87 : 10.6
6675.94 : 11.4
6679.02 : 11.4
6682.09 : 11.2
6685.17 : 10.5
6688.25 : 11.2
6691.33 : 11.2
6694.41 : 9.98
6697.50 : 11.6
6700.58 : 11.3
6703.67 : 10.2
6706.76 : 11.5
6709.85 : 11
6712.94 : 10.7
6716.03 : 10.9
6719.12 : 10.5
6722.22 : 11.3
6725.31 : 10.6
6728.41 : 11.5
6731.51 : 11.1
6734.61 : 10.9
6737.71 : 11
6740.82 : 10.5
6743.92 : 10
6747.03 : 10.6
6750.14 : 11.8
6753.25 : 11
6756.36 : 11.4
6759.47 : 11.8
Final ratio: 3.00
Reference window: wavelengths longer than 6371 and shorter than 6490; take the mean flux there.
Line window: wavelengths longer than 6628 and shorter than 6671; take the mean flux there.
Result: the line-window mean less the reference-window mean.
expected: -0.42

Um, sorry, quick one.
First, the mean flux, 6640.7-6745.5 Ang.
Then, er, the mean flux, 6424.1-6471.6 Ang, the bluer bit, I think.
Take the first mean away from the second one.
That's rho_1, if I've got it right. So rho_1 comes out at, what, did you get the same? 0.48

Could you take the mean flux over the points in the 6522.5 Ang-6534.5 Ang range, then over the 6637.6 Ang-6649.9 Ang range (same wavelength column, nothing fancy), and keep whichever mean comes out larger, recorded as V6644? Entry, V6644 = 11.4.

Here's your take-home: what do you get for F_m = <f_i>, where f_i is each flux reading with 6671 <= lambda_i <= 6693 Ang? 11.1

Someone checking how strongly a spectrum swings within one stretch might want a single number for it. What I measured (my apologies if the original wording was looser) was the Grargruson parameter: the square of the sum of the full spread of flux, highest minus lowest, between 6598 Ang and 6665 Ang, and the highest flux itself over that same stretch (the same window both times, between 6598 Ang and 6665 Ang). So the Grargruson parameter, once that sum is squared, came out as 194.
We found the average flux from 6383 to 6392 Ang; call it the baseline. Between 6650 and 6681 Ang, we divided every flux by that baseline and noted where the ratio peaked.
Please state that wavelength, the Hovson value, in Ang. 6666.73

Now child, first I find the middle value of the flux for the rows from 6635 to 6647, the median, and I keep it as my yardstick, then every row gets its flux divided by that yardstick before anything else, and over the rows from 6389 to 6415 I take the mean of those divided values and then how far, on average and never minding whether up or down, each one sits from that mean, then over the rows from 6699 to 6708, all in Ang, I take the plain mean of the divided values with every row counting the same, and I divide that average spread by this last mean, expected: 0.063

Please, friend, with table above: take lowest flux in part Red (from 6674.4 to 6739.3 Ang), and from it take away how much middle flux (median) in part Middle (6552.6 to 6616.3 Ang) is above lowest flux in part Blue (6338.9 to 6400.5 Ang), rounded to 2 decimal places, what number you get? 8.89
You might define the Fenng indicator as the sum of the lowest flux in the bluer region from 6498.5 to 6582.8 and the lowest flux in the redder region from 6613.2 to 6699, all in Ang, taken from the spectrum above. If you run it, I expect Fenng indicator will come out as 19.7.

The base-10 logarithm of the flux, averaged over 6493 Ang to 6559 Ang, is 1.06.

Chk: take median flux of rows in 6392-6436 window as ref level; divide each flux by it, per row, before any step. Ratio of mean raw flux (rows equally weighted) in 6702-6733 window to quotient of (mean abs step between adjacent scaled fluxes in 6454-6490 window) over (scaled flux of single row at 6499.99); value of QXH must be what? 203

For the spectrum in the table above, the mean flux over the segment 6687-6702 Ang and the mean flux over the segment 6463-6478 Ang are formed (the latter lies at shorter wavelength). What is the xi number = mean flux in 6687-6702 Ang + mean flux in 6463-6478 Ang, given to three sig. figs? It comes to 22.3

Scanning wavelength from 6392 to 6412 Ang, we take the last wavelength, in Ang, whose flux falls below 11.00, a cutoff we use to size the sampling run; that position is 6393.12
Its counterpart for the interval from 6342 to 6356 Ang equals 6352.03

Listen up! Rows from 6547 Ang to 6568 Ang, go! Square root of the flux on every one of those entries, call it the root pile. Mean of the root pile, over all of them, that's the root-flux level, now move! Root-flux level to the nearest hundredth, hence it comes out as 3.27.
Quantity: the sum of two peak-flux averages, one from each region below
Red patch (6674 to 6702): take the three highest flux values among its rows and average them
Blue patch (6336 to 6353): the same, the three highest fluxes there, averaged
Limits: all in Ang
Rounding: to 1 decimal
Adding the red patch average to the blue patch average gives 23.3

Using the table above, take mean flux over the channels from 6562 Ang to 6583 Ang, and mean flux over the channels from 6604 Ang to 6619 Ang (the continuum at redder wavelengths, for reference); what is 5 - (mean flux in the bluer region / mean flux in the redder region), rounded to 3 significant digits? 4.06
